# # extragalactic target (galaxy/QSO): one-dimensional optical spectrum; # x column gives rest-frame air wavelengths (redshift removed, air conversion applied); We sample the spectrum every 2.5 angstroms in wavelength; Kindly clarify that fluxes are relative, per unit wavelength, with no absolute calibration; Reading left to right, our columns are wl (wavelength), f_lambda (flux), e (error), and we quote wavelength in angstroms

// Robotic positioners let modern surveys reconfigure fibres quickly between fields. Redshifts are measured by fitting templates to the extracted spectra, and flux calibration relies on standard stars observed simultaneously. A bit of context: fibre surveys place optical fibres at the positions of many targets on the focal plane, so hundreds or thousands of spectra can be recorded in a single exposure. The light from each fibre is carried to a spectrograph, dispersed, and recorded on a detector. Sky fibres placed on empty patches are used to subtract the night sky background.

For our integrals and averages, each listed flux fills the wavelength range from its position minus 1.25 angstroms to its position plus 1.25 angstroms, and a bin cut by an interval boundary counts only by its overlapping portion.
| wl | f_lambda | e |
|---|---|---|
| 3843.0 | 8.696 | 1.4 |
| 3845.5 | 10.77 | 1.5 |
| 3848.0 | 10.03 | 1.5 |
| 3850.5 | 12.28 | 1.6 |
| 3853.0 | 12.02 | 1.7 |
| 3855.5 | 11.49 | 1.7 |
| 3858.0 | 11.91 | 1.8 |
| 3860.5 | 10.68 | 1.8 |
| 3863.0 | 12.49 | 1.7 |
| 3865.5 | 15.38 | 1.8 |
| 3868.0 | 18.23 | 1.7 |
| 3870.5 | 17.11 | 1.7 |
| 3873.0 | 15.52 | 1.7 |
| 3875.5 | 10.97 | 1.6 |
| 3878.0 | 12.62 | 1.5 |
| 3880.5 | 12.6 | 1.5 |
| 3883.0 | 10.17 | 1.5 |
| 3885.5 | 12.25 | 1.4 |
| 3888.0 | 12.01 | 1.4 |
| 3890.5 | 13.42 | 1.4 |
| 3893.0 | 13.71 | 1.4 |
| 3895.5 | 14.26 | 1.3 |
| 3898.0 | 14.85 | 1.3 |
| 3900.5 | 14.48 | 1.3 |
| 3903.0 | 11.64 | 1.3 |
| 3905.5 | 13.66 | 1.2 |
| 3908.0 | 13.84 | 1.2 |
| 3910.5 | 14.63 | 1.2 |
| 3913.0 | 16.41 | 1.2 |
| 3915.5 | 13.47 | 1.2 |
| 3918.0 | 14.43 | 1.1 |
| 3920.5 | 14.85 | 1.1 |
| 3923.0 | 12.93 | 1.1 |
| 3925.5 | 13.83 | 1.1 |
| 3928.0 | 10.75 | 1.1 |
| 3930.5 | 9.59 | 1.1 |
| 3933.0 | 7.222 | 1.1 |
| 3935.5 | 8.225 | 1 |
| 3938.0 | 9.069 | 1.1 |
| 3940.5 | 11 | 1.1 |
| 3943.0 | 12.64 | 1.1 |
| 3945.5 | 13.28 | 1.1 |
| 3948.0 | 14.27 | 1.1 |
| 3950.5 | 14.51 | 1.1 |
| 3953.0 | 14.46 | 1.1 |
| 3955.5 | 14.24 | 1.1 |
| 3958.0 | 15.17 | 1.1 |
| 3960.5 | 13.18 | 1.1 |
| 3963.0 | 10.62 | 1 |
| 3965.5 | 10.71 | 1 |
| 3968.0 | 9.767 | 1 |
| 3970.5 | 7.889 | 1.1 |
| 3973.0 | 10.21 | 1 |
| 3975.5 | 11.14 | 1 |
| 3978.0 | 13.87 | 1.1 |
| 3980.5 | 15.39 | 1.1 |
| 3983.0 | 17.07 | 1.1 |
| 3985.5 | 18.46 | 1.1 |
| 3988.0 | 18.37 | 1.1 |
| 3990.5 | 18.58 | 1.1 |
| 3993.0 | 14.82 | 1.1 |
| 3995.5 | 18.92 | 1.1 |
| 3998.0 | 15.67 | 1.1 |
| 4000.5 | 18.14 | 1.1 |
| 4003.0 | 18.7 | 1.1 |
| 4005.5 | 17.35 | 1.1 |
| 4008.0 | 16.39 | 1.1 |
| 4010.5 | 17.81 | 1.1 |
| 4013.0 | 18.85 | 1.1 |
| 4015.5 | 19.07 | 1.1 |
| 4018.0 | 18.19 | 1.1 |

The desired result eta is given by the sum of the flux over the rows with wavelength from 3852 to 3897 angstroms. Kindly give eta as 237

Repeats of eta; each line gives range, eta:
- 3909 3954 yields 226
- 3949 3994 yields 248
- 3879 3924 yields 244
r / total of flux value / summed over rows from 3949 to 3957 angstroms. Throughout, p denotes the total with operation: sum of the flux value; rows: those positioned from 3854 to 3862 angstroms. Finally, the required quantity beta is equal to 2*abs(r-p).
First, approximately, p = 34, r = 43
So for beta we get 18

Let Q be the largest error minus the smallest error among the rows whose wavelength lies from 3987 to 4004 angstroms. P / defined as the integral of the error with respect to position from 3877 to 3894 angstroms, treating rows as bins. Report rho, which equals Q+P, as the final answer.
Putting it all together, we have 24.5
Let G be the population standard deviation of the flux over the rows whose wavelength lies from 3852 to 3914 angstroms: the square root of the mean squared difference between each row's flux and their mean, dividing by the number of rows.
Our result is 2.0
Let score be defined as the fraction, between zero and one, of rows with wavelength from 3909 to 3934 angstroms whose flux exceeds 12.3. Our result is 0.70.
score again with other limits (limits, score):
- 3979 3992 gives 1.00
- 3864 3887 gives 0.67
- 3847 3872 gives 0.40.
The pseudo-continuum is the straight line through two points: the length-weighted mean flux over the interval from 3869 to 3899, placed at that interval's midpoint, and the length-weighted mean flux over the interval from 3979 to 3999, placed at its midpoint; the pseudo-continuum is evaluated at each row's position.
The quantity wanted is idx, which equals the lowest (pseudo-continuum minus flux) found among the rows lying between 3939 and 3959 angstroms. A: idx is 1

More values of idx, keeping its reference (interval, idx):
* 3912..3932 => -2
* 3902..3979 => -2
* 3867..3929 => -5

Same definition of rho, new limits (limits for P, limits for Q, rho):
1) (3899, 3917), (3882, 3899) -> 22.3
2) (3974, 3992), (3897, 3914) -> 19.6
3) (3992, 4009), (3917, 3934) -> 18.7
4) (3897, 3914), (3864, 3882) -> 21.4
